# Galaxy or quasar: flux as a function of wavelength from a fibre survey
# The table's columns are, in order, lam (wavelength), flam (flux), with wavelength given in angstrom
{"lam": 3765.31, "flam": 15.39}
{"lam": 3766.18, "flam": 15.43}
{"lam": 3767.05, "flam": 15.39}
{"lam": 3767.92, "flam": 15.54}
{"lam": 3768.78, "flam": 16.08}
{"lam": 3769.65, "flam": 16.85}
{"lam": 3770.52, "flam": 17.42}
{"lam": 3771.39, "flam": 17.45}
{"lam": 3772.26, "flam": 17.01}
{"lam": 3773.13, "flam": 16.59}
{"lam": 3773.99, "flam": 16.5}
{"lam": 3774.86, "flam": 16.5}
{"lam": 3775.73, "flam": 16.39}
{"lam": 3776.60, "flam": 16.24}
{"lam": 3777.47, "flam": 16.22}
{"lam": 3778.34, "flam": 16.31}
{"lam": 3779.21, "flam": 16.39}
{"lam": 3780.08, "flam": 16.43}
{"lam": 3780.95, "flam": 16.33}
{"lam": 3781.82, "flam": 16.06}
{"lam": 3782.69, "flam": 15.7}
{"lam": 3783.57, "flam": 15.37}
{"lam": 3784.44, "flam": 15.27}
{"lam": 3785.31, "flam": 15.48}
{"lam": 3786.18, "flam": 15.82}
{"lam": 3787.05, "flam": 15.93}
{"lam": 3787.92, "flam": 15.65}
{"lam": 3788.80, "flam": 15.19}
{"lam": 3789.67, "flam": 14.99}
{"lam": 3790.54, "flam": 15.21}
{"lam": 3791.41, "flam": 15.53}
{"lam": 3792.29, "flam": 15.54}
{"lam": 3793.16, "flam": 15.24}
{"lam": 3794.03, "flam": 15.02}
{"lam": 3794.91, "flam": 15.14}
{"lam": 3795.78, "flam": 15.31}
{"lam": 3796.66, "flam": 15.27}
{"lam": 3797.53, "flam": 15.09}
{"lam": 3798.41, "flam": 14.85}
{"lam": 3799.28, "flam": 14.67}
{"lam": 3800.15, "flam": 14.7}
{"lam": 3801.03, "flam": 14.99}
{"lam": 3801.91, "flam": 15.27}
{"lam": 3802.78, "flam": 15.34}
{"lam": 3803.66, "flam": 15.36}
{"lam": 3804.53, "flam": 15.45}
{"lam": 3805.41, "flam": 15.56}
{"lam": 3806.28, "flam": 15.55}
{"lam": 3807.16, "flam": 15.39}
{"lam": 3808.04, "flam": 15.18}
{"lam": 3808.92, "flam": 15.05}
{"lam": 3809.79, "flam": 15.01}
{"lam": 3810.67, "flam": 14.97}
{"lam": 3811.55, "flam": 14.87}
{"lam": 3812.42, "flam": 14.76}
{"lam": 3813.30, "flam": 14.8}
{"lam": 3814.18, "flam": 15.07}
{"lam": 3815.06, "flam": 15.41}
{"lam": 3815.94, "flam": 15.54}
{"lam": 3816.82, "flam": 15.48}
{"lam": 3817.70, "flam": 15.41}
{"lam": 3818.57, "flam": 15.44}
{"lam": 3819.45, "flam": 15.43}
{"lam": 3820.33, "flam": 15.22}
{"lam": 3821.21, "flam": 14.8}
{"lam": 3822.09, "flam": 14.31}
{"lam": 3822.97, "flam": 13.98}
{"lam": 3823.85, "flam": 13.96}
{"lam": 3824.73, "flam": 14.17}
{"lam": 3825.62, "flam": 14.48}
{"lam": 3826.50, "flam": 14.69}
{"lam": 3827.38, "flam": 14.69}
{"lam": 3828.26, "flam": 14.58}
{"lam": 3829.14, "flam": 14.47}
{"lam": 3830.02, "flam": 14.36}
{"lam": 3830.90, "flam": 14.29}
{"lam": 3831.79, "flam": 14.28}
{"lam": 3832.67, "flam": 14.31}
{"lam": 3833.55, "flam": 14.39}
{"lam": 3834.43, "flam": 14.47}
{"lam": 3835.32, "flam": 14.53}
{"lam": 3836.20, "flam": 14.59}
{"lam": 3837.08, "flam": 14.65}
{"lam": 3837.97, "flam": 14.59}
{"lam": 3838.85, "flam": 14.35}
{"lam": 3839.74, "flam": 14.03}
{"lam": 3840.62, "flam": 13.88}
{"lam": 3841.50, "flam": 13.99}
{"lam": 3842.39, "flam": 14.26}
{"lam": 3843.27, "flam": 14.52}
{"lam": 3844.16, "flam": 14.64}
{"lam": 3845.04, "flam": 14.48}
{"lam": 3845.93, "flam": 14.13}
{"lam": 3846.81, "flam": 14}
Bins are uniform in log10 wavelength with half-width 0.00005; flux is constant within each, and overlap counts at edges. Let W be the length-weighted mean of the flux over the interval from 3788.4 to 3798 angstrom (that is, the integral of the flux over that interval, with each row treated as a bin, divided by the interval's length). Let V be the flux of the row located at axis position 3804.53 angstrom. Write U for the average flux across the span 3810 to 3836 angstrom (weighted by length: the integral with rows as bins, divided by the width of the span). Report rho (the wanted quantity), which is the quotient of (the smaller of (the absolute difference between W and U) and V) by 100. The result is 0.005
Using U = 14.7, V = 15.45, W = 15.2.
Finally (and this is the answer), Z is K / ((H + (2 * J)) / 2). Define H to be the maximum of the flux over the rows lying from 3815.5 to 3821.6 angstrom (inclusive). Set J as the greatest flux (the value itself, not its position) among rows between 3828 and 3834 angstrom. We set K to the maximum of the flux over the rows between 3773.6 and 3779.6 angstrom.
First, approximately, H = 15.54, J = 14.58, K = 16.5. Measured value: 0.74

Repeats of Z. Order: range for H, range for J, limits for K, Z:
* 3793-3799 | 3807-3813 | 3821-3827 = 0.64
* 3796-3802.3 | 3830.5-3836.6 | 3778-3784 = 0.74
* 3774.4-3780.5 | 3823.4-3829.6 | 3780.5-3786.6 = 0.71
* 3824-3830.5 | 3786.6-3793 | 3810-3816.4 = 0.67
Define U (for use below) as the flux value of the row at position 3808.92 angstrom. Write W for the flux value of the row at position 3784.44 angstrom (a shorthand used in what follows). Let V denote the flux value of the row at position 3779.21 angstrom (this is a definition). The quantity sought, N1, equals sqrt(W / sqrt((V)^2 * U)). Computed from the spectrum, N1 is 0.490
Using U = 15.05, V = 16.39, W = 15.27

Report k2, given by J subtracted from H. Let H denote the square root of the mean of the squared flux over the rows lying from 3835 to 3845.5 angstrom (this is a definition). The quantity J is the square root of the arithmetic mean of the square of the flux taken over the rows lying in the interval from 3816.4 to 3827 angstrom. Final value -0.4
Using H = 14.4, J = 14.8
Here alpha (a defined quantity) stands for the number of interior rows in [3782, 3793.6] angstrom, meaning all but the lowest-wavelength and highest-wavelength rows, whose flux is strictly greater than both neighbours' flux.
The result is 2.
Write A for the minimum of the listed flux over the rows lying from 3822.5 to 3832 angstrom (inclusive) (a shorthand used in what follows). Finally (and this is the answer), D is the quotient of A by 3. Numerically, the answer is 4.65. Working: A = 13.96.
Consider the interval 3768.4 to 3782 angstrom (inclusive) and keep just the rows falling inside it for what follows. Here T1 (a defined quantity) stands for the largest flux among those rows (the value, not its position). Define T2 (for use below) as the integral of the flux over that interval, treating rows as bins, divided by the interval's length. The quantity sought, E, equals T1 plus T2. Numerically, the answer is 34.0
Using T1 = 17.45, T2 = 16.6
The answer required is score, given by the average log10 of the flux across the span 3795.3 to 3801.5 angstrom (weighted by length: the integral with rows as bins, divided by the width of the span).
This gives 1.18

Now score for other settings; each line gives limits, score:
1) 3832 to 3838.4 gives 1.16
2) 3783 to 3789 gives 1.19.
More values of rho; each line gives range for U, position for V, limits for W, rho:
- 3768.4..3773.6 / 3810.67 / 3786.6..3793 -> 0.015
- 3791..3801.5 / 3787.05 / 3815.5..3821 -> 0.003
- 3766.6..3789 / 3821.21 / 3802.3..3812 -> 0.009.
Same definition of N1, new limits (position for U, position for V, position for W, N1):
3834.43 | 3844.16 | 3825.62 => 0.510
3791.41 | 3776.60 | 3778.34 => 0.505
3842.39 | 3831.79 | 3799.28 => 0.522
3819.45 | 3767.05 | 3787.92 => 0.509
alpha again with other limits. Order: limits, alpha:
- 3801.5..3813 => 1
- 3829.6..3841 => 1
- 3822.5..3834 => 0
